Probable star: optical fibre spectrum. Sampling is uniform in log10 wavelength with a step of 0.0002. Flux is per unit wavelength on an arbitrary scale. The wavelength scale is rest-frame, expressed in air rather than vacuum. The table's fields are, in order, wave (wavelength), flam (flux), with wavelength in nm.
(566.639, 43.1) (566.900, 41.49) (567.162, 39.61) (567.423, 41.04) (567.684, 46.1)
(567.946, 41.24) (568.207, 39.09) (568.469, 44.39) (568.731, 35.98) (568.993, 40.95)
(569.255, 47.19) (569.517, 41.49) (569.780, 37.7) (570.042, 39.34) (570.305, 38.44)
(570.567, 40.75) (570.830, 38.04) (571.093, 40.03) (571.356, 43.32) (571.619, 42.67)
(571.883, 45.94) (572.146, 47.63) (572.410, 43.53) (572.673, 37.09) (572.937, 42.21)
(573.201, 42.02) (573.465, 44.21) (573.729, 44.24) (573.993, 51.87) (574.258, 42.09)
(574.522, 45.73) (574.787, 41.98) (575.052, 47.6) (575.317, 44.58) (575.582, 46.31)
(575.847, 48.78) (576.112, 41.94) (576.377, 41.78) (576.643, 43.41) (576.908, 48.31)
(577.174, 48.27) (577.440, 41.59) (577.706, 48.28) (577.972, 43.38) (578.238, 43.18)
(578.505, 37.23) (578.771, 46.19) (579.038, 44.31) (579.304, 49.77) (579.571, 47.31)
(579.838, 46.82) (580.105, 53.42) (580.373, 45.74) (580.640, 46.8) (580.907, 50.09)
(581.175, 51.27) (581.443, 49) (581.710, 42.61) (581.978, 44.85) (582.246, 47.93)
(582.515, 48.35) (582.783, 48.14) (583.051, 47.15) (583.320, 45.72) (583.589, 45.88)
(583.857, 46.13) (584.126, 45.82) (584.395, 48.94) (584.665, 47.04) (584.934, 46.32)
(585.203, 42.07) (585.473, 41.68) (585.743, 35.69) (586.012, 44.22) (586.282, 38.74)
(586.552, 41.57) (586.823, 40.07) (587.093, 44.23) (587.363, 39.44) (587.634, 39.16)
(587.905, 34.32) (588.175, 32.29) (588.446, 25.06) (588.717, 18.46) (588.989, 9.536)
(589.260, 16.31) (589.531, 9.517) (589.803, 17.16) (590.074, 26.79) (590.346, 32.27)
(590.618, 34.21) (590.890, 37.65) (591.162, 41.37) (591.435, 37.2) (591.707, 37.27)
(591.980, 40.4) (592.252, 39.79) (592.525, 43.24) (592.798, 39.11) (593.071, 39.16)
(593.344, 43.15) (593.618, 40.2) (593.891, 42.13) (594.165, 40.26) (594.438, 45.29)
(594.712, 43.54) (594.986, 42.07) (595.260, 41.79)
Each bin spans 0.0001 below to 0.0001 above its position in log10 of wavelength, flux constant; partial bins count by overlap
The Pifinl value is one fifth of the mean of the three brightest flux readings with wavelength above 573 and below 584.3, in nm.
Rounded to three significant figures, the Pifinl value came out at 10.4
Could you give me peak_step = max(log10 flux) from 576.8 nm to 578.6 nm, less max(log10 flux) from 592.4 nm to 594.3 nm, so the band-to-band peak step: 0.05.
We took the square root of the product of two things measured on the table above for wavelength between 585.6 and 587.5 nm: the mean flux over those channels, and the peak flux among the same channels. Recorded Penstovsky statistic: 42.4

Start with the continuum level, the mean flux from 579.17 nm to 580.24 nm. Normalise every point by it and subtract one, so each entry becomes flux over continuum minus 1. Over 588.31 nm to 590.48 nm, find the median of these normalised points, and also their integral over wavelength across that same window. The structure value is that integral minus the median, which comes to -0.68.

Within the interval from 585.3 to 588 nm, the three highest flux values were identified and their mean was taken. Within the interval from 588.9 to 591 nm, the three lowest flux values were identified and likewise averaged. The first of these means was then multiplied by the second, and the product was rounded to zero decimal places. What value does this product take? 511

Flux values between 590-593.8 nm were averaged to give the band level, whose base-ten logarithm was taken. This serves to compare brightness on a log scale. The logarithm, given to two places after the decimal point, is 1.58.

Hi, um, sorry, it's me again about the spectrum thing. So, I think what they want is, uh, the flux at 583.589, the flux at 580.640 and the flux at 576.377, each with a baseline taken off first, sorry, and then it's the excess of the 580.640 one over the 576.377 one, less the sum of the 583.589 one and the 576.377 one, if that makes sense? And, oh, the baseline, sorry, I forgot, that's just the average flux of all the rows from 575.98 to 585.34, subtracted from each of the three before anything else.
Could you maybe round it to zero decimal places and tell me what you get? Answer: 10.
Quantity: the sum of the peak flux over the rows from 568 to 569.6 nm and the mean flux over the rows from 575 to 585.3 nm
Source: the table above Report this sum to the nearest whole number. 93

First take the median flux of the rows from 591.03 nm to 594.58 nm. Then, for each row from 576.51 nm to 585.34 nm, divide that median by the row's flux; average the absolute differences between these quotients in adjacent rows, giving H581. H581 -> 0.058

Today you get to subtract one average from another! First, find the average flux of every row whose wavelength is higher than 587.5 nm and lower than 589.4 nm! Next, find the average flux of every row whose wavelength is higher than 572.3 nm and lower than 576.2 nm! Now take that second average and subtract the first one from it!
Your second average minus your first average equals 19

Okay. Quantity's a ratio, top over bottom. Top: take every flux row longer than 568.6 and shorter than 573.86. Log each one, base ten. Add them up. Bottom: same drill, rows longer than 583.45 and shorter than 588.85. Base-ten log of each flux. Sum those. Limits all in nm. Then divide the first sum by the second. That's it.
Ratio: 1.02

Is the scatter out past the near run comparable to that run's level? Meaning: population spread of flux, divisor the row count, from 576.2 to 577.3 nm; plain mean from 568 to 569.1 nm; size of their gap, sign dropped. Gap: 37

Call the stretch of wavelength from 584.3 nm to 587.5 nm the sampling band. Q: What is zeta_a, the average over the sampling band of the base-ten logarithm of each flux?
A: 1.63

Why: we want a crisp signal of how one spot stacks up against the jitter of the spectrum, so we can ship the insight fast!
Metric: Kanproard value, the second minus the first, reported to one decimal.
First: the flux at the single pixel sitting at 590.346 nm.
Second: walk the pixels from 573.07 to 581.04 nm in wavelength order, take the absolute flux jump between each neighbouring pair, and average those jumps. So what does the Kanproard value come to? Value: -28.3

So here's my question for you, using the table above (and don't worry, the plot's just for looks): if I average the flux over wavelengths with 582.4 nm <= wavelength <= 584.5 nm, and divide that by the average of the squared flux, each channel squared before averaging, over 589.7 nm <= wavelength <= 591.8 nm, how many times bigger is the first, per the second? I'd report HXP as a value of 0.041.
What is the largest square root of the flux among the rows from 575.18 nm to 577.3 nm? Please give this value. 6.98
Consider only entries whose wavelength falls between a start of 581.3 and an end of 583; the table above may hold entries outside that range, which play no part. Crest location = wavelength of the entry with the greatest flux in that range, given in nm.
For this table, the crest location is 581.443 nm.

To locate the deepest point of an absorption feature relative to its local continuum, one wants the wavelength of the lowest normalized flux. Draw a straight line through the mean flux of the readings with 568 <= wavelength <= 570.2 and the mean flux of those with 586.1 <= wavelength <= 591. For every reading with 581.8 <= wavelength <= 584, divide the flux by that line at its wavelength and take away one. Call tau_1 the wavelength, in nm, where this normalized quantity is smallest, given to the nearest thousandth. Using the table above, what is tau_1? 581.978 nm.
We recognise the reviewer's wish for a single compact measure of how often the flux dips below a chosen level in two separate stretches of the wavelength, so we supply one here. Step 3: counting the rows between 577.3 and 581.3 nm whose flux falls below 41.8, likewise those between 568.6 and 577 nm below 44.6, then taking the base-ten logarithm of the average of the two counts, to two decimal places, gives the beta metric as 1.10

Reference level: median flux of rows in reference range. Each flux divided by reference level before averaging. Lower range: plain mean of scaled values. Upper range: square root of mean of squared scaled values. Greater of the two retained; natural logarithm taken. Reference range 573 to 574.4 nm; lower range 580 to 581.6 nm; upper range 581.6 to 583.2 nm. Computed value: 0.11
